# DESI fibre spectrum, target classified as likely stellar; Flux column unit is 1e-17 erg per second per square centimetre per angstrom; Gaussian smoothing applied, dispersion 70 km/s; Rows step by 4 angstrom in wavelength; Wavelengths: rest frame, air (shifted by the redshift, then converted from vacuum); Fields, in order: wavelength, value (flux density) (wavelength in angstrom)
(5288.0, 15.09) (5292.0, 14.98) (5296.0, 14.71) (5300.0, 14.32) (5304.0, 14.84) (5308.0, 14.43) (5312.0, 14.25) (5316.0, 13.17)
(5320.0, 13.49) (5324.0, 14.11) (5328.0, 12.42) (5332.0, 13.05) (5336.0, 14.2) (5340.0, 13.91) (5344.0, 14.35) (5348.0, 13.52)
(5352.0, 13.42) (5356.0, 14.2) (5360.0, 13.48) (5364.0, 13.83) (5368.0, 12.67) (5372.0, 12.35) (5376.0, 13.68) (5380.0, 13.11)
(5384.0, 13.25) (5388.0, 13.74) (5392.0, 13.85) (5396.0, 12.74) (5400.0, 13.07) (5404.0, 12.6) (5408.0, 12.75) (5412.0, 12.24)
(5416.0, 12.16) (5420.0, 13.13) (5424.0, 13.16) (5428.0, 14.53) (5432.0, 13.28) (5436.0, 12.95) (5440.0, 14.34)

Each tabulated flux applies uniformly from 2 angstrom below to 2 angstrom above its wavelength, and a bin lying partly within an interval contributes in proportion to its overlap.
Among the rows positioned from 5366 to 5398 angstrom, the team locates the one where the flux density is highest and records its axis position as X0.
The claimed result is 5392.0 angstrom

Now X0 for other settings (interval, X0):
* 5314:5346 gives 5344.0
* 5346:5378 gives 5356.0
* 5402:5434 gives 5428.0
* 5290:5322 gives 5292.0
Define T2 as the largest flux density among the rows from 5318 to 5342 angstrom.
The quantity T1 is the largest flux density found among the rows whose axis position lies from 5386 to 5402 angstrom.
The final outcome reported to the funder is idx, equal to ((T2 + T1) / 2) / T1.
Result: 1.01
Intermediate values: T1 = 13.85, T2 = 14.2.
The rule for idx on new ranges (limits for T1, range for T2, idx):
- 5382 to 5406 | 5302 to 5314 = 1.04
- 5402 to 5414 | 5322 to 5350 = 1.06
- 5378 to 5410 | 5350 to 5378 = 1.01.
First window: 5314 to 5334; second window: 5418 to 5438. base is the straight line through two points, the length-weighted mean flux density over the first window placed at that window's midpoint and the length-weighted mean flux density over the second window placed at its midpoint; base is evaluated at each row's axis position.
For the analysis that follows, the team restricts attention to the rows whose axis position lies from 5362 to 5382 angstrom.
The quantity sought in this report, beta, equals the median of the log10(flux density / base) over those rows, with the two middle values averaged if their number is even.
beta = -0.01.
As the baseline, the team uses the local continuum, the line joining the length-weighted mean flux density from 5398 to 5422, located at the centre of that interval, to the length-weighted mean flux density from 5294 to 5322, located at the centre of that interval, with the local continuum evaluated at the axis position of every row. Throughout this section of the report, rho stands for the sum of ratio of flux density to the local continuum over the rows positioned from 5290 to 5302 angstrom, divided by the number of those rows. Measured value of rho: 1.02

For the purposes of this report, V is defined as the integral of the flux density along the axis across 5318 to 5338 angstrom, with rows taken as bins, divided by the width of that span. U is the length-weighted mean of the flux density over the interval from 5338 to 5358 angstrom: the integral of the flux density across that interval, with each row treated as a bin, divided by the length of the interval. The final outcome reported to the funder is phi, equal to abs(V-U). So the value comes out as 0.4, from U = 13.9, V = 13.5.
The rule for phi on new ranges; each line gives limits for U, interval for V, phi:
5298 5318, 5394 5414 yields 1.5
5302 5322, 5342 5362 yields 0.2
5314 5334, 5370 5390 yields 0.0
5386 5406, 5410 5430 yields 0.2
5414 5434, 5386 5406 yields 0.1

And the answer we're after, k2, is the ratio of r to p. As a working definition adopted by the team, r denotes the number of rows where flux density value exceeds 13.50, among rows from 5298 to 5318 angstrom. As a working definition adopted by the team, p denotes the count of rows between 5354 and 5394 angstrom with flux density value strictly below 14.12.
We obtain 0.44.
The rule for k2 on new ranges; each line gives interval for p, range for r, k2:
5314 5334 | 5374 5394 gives 0.60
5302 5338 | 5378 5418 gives 0.40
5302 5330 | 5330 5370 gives 1.50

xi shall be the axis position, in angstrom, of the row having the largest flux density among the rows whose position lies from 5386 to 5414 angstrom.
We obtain 5392.0 angstrom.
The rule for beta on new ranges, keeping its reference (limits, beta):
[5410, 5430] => -0.01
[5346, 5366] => 0.01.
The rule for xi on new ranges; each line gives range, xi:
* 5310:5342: 5312.0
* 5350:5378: 5356.0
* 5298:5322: 5304.0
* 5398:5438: 5428.0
